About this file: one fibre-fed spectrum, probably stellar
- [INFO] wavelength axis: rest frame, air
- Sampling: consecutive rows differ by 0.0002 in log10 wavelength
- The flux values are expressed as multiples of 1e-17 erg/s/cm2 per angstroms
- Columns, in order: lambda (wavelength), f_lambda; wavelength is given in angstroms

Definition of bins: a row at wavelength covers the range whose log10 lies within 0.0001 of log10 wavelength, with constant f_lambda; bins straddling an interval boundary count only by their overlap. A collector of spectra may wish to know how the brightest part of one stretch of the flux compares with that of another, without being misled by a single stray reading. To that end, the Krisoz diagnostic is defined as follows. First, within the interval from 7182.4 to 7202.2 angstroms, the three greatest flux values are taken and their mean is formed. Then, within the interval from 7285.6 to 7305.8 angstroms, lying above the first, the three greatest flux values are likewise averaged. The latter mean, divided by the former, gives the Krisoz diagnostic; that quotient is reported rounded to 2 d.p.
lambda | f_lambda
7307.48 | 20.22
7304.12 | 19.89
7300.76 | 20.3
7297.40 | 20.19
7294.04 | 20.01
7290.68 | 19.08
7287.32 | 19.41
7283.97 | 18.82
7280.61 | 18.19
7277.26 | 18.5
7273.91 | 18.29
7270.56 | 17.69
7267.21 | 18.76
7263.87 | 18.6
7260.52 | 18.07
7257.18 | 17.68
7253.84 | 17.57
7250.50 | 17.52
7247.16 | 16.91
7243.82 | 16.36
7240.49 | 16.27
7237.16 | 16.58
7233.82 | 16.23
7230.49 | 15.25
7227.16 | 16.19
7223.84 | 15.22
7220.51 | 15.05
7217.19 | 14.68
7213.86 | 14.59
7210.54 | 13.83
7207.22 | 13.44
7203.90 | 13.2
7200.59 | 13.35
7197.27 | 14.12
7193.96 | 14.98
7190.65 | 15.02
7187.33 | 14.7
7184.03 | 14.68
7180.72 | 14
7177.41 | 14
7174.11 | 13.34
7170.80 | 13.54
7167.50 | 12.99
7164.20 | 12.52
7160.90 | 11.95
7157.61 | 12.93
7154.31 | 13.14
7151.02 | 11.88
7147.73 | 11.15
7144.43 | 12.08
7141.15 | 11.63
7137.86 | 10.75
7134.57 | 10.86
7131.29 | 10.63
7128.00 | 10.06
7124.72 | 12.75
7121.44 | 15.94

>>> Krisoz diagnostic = 1.35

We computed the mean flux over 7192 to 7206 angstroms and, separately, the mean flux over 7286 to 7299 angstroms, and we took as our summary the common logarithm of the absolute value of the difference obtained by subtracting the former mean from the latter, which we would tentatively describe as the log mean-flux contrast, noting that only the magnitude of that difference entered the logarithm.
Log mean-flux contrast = 0.76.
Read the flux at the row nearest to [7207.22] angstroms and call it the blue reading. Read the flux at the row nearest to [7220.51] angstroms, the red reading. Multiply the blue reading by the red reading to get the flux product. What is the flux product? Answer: 202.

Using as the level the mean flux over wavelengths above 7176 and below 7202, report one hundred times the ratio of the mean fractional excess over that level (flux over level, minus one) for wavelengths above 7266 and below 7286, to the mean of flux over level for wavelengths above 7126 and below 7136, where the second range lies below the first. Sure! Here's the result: 38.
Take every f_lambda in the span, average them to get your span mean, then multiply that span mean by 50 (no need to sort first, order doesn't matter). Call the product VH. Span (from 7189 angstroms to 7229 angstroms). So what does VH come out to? 724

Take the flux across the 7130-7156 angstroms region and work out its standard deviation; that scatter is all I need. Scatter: 0.8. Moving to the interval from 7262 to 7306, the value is 0.8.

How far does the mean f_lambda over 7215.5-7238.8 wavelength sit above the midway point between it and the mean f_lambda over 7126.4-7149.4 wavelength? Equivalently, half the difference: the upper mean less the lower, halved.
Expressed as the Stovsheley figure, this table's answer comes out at 2.3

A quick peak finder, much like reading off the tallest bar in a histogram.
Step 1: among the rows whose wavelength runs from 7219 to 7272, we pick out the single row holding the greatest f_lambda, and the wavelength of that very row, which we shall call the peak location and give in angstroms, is 7267.21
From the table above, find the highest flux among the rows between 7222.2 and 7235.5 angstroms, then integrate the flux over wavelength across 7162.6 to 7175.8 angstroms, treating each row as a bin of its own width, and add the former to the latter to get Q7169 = 189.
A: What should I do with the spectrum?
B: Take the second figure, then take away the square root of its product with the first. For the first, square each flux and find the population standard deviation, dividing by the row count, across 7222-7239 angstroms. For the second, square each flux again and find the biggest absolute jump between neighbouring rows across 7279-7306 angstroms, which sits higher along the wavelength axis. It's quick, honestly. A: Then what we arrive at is 11.1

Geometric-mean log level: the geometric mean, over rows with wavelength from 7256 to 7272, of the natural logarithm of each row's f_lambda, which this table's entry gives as 2.90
